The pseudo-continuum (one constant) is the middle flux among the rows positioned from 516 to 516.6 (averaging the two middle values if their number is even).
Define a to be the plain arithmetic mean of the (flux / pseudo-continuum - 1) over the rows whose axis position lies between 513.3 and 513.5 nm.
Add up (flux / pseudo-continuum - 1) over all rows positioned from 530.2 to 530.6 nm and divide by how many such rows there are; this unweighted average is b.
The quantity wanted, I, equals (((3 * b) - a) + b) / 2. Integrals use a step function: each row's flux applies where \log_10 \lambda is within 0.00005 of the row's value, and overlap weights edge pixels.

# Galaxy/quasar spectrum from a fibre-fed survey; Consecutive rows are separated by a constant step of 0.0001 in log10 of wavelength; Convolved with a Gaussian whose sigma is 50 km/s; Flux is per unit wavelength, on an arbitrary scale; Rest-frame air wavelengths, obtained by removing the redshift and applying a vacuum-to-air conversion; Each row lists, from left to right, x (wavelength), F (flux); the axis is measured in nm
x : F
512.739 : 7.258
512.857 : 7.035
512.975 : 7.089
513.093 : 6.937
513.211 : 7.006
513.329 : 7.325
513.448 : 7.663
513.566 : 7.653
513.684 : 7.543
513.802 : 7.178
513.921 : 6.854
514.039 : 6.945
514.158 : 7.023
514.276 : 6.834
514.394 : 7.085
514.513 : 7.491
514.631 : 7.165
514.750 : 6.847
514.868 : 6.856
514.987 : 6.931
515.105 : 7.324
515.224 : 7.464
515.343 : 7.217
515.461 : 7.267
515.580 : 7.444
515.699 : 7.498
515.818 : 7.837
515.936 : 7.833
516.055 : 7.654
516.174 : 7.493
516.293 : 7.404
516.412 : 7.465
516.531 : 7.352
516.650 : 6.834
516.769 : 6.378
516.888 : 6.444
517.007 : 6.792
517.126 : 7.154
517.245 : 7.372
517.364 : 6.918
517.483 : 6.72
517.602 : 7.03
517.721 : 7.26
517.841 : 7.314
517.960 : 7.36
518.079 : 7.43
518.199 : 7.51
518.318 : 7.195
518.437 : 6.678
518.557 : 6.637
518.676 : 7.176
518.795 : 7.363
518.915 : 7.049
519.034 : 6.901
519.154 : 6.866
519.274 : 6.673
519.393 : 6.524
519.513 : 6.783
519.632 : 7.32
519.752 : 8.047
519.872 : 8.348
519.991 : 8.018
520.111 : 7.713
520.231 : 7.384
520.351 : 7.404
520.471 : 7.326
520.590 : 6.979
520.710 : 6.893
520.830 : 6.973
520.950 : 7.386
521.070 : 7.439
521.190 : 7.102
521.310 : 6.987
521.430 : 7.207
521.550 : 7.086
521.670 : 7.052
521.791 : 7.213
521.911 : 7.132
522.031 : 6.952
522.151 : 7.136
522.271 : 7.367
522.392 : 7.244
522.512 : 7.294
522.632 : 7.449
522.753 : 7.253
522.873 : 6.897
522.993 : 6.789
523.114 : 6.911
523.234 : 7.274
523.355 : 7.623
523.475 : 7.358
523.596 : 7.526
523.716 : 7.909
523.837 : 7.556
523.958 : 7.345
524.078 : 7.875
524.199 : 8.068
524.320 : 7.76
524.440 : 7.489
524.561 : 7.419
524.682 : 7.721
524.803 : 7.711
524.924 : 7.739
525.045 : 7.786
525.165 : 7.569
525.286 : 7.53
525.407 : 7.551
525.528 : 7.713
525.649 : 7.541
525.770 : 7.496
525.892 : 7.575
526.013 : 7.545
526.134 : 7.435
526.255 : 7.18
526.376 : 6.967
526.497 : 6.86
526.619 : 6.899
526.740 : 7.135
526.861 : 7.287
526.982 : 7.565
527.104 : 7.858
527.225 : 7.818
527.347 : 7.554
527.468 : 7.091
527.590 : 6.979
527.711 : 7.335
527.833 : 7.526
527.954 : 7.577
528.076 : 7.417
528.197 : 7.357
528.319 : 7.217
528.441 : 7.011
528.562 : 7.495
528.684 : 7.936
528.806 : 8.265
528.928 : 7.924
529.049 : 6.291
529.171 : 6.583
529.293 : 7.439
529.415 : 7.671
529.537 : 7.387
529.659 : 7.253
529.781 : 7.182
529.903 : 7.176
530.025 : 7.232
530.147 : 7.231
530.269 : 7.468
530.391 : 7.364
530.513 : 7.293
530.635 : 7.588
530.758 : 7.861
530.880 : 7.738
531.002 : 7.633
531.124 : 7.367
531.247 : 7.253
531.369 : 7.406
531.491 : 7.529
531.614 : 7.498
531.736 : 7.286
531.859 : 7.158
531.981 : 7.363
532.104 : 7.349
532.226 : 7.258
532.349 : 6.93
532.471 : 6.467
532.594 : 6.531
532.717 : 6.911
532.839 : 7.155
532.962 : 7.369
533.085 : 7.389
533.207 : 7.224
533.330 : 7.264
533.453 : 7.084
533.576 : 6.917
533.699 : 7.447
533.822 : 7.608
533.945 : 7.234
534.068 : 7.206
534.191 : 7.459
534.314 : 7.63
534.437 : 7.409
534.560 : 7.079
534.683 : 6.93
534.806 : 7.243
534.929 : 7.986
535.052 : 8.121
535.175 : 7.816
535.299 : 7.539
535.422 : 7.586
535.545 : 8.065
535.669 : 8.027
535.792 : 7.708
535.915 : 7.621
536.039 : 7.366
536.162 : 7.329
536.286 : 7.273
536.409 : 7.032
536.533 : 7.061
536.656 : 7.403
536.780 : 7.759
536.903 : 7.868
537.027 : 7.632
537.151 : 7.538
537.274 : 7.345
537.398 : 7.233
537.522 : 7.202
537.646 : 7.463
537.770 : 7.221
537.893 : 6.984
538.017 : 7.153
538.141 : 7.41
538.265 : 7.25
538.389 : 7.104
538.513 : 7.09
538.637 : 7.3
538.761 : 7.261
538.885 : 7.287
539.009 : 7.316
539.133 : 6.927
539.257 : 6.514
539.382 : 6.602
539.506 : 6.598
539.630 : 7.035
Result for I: -0.03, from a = 0.004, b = -0.012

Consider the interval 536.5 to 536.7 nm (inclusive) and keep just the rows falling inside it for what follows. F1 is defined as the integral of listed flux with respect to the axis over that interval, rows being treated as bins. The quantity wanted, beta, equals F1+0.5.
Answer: 2.0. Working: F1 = 1.5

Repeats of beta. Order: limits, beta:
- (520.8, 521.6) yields 6.2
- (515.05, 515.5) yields 3.8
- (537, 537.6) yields 4.9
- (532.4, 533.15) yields 5.7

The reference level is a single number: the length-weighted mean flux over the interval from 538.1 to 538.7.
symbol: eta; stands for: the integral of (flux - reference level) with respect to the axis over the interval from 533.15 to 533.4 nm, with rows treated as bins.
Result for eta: 0.00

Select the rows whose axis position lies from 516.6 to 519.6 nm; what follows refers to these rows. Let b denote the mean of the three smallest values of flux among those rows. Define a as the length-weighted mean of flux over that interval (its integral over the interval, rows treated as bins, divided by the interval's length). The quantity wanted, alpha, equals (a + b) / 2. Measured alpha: 6.7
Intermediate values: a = 6.98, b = 6.4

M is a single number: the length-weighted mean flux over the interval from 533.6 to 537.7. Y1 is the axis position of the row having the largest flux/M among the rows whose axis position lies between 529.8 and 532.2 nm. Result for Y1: 530.758 nm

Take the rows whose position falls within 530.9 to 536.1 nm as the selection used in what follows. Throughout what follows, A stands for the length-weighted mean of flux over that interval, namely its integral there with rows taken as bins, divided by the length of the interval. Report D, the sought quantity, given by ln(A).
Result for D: 2.00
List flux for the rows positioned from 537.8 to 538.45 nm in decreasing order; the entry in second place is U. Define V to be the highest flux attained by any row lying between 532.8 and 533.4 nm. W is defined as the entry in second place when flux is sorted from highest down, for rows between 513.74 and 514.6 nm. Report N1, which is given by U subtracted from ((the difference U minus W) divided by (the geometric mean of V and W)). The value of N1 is -7.24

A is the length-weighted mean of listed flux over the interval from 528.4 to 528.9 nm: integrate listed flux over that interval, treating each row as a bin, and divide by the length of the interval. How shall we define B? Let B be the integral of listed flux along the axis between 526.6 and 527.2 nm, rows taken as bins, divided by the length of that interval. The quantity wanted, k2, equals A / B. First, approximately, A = 7.72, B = 7.42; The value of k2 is 1.04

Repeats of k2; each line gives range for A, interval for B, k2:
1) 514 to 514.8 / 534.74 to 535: 0.92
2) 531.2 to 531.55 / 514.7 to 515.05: 1.08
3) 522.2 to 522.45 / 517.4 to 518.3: 1.01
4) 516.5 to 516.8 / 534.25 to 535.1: 0.92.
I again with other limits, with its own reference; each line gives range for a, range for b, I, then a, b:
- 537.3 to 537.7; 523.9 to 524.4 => 0.09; -0.022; 0.040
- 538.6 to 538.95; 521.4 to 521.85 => -0.07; -0.024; -0.044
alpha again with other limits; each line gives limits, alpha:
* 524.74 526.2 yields 7.5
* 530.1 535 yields 7.0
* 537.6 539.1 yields 7.1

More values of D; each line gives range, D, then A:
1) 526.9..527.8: 2.01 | 7.45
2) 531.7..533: 1.95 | 7.06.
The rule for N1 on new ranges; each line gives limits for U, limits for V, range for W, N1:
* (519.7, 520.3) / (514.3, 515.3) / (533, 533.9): -7.97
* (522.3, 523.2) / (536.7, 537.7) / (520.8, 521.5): -7.31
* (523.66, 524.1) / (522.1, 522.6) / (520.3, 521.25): -7.81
